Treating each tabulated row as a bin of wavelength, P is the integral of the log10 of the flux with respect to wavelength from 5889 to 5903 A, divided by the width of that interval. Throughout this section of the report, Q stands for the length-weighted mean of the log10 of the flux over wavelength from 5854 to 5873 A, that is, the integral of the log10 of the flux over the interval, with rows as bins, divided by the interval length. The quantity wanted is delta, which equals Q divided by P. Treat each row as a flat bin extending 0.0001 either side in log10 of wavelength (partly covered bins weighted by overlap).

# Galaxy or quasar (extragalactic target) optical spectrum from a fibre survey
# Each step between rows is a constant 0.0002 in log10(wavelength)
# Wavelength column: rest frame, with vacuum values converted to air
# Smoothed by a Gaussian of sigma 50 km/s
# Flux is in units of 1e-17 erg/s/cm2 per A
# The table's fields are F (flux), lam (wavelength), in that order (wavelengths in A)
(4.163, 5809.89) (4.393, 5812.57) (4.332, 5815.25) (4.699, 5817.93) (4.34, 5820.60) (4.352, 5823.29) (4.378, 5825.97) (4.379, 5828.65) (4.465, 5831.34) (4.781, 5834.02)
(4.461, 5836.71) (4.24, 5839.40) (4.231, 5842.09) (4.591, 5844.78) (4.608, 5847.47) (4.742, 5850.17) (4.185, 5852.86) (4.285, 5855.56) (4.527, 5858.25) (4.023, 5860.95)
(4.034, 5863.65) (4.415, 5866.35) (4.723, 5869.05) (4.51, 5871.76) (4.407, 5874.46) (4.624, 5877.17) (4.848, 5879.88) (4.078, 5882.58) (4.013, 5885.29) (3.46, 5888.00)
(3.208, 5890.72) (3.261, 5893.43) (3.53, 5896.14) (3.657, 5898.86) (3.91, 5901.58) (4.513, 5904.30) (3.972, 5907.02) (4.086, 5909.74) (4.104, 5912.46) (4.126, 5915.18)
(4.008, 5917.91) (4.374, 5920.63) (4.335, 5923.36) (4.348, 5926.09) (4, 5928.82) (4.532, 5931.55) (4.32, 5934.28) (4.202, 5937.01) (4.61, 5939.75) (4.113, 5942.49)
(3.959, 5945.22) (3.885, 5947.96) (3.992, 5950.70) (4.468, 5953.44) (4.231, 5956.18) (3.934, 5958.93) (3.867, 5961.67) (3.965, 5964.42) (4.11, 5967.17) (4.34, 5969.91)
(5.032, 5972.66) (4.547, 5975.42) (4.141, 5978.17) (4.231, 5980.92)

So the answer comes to 1.17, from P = 0.545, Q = 0.638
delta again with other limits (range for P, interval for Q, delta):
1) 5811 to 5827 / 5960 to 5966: 0.92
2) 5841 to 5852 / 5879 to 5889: 0.93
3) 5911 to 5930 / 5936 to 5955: 1.00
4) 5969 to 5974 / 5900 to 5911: 0.91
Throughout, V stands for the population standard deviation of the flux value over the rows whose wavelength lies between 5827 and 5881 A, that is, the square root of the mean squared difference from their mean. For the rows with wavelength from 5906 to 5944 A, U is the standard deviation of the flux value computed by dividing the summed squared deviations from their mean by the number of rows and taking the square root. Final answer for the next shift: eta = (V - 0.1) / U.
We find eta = 0.7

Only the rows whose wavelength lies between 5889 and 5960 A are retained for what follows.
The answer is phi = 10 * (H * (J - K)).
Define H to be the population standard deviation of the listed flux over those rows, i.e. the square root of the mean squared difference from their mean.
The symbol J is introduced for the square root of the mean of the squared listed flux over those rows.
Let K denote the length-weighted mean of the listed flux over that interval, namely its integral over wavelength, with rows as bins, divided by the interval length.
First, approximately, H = 0.35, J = 4.08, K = 4.06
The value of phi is 0.06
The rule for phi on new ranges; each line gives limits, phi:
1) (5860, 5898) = 0.20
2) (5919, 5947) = 0.03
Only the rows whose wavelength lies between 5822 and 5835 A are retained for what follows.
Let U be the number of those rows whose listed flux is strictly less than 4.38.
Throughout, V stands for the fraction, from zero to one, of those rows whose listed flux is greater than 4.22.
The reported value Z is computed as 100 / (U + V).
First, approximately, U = 3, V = 1.00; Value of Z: 25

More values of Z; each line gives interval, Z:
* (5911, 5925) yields 19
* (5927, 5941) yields 28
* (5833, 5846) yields 33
